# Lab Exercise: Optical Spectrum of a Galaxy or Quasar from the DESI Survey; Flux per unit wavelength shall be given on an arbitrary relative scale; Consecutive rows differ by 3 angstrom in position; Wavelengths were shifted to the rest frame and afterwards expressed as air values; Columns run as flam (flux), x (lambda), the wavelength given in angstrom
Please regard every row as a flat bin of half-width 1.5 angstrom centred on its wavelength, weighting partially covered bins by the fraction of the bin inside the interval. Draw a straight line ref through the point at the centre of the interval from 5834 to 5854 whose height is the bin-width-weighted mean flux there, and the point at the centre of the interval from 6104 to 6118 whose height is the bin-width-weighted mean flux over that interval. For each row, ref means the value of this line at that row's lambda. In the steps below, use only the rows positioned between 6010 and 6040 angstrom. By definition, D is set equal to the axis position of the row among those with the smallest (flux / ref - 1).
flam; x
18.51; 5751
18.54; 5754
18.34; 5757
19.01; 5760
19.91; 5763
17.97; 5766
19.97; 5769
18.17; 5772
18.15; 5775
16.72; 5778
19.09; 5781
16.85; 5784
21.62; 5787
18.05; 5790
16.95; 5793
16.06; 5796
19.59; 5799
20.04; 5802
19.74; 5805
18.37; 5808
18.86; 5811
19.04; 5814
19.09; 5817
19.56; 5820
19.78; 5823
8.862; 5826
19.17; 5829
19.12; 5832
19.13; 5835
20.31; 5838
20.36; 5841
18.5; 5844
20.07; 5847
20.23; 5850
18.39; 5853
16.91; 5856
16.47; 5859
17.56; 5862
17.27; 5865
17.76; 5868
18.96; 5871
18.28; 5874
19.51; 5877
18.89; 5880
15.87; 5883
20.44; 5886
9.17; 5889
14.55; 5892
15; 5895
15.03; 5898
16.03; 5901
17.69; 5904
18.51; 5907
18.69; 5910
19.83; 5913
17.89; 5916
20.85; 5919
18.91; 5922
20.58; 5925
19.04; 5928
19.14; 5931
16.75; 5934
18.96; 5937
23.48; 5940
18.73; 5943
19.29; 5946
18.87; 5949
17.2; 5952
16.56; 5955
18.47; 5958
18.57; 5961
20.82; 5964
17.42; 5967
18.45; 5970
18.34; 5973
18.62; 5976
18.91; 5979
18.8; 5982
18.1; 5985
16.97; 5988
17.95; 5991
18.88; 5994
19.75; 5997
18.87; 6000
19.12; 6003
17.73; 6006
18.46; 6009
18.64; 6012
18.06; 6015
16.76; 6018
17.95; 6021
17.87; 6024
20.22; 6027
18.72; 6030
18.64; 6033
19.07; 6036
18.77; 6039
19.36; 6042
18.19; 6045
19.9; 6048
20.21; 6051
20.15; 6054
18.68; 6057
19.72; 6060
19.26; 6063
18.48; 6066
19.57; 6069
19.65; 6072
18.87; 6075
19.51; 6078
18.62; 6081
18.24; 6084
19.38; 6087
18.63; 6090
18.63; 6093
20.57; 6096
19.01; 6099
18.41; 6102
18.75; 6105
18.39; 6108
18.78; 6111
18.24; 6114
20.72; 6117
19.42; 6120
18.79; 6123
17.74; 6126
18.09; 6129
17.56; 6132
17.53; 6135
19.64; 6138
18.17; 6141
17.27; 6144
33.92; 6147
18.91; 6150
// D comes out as 6018 angstrom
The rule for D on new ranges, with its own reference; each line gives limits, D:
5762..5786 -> 5778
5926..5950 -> 5934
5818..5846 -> 5826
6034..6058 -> 6045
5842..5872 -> 5859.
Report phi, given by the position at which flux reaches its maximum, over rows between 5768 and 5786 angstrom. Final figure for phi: 5769 angstrom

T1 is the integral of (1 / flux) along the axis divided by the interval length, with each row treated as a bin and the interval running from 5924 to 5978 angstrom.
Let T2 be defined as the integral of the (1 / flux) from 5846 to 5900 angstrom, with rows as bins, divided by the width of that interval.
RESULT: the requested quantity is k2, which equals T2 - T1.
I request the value 0.0066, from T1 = 0.0534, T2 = 0.0601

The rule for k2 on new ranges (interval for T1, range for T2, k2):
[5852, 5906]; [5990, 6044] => -0.0072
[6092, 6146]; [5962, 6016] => 0.0005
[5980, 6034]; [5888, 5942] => 0.0036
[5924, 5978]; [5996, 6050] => 0.0002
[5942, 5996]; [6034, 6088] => -0.0024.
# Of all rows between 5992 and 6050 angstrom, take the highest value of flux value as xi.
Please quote 20.22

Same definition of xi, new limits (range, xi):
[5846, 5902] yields 20.44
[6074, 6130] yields 20.72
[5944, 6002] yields 20.82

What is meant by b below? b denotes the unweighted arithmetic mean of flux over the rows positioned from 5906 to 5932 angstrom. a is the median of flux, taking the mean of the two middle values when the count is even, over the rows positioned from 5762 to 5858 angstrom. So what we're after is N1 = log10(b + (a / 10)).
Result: 1.33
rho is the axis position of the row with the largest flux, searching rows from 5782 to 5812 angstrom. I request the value 5787 angstrom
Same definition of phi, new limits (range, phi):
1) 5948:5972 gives 5964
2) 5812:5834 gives 5823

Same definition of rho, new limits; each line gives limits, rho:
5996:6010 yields 5997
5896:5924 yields 5919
